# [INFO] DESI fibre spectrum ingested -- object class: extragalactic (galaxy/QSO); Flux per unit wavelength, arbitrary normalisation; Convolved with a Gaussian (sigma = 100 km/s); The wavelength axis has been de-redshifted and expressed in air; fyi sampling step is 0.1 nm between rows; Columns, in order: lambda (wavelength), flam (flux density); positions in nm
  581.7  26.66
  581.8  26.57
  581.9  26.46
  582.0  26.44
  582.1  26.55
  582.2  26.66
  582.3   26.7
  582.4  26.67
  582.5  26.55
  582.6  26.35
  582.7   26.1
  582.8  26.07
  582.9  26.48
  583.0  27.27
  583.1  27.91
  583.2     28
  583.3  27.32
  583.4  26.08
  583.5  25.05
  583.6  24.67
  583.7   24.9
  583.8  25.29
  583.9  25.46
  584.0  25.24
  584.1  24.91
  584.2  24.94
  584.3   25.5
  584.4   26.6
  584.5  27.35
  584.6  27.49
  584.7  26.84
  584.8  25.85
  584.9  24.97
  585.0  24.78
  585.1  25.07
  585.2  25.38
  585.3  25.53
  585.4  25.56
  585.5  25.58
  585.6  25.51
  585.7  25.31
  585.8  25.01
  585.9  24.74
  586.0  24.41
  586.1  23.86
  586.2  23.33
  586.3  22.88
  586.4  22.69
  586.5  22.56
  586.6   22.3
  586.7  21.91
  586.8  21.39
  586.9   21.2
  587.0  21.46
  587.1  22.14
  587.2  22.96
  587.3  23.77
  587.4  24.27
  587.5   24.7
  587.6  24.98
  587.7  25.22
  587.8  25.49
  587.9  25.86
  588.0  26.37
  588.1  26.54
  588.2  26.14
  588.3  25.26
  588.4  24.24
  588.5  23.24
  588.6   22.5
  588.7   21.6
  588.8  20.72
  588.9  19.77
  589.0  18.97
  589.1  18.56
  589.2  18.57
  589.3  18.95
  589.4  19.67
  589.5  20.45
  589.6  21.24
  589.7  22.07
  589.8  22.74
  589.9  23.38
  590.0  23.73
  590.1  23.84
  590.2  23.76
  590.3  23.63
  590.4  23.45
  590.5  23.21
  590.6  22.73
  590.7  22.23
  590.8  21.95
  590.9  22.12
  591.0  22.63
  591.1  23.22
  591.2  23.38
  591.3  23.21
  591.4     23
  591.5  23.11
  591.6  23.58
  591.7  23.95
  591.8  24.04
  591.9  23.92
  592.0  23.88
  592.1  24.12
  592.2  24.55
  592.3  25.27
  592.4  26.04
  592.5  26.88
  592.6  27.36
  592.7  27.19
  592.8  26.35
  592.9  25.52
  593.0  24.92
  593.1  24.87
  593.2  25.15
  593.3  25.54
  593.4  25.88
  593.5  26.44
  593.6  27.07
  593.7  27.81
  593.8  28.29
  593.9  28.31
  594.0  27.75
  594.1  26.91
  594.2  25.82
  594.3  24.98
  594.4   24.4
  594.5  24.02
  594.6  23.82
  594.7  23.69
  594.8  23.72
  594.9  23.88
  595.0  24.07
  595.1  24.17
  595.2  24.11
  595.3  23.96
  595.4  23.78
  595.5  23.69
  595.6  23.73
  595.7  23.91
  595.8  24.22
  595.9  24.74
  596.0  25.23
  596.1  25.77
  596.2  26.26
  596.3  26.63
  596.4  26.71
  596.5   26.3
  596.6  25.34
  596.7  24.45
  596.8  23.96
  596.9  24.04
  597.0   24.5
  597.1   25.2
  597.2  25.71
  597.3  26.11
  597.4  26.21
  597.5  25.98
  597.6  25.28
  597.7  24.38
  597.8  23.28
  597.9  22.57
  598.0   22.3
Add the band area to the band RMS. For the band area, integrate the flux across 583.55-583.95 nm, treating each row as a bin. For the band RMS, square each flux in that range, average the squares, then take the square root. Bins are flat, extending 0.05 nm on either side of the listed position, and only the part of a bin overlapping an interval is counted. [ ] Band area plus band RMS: 35.1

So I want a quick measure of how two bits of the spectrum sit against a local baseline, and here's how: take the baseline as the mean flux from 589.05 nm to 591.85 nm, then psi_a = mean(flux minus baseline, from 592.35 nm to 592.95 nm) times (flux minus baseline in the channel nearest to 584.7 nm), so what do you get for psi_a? 19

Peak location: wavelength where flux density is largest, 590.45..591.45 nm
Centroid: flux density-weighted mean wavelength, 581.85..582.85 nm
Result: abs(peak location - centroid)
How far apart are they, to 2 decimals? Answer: 8.85 nm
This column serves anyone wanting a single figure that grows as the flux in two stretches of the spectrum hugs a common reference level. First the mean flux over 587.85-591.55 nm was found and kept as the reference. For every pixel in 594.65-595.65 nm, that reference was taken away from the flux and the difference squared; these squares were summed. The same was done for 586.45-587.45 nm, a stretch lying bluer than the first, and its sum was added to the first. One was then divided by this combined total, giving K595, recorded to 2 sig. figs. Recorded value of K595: 0.038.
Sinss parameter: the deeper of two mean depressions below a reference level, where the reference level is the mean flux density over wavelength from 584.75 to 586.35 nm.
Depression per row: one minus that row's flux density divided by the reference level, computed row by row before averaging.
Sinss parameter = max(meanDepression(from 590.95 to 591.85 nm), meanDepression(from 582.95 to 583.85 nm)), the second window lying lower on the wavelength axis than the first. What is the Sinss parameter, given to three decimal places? 0.061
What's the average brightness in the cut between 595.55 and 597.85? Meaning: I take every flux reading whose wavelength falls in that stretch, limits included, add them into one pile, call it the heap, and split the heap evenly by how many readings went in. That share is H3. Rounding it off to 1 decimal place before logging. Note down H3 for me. 25.1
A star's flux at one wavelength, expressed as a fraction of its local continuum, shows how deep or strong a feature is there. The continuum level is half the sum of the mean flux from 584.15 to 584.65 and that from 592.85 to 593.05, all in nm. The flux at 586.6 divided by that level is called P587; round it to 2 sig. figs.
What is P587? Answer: 0.86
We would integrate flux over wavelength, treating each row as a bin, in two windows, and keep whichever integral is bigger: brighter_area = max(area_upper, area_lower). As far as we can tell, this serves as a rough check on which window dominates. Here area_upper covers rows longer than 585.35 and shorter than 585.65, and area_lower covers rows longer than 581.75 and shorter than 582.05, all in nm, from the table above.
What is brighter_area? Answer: 7.95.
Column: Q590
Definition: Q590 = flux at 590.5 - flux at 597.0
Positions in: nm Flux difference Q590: -1.3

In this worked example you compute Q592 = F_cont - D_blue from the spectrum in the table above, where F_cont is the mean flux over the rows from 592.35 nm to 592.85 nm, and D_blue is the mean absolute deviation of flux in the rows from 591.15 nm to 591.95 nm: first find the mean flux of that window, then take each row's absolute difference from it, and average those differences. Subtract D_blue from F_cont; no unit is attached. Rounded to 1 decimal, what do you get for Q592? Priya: 26.4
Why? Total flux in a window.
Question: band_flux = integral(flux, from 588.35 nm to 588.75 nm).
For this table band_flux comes 9.2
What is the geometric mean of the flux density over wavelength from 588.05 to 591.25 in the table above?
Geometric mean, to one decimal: 22.2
